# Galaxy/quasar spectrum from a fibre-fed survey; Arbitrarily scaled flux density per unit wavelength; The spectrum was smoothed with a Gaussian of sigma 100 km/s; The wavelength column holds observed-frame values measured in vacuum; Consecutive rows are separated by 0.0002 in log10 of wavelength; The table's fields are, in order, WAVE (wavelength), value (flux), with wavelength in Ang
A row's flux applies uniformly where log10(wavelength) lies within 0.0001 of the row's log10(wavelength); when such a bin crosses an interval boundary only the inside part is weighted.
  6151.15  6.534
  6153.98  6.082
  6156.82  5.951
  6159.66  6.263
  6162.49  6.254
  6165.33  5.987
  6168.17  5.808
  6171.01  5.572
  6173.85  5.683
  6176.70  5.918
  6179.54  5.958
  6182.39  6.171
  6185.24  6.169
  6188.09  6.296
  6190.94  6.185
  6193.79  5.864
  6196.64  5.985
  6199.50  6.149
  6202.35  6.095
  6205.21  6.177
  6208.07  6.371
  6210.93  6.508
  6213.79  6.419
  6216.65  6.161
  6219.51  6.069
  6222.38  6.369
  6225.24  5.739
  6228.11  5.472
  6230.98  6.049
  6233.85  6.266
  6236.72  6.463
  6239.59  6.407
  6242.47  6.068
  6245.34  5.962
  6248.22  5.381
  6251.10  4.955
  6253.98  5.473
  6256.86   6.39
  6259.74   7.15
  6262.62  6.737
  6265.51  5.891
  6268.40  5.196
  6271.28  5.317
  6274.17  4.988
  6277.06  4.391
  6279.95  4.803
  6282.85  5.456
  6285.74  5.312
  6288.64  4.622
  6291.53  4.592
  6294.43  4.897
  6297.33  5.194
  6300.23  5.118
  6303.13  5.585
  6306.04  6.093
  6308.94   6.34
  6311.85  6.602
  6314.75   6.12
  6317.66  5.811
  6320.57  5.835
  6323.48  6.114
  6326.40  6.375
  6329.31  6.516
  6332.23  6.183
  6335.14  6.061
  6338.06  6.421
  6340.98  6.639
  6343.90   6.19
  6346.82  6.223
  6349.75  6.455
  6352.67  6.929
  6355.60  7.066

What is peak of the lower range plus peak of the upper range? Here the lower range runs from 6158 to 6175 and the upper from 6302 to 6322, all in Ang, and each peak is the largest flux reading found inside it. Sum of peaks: 12.9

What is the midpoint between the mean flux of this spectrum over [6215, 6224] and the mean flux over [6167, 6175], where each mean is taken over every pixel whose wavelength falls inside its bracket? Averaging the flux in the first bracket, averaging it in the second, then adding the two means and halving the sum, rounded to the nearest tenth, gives 5.9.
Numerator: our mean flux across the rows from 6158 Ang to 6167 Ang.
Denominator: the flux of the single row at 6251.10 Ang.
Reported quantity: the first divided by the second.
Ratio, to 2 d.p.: 1.24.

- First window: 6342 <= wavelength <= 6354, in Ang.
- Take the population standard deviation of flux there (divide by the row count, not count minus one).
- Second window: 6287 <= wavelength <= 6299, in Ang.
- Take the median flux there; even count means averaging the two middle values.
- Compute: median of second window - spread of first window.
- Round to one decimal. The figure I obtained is 4.5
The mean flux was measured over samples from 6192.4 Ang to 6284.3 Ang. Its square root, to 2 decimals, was 2.43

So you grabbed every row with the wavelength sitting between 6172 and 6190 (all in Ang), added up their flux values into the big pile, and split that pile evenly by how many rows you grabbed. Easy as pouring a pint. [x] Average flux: 6.0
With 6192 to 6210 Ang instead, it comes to 6.1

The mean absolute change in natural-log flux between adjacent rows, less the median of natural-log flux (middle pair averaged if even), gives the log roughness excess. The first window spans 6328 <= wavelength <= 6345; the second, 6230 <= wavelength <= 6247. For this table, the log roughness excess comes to -1.77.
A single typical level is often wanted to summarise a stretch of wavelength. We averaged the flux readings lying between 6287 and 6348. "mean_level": 5.88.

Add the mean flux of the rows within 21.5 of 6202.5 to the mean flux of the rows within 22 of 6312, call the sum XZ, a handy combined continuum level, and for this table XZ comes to 12.02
